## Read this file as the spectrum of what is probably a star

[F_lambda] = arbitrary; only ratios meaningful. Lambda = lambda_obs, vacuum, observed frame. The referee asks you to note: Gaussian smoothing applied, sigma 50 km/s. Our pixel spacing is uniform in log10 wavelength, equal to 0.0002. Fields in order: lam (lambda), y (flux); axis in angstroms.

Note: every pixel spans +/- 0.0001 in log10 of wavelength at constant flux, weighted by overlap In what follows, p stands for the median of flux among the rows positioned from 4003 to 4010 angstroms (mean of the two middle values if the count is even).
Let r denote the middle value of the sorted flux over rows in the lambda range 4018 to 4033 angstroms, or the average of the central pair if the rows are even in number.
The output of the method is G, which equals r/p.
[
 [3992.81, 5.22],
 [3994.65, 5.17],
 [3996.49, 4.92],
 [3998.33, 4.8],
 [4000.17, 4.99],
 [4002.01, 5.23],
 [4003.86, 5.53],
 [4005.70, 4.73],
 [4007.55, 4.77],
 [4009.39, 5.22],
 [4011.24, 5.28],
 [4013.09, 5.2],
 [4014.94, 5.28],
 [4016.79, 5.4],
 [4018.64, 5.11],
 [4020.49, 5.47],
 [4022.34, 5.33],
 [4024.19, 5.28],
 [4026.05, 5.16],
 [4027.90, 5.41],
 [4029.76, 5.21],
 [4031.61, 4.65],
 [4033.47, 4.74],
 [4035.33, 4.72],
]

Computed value 1.05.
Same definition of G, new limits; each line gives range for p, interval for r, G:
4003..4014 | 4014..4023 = 1.02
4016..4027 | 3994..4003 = 0.94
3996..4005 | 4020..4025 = 1.07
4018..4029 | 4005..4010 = 0.90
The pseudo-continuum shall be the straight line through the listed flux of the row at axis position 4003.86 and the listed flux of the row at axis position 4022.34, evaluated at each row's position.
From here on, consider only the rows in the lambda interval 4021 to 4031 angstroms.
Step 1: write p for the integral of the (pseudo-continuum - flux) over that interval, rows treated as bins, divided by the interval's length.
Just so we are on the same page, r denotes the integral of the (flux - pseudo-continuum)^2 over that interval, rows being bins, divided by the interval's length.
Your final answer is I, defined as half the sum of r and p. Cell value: 0.021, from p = 0.02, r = 0.019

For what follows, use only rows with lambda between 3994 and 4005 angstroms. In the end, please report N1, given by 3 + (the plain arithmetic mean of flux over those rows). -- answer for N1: 8.11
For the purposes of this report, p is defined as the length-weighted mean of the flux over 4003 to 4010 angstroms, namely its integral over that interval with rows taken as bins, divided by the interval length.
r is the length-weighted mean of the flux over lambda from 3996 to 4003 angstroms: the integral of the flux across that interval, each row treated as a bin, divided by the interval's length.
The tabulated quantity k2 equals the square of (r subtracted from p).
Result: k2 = 0.004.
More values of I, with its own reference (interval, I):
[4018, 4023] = 0.032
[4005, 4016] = 0.285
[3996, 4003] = 0.480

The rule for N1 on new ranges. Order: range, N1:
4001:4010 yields 8.10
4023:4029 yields 8.28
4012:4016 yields 8.24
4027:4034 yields 8.00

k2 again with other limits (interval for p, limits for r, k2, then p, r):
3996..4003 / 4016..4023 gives 0.113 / 4.99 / 5.33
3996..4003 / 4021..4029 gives 0.095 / 4.99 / 5.30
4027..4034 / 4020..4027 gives 0.083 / 5.01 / 5.30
